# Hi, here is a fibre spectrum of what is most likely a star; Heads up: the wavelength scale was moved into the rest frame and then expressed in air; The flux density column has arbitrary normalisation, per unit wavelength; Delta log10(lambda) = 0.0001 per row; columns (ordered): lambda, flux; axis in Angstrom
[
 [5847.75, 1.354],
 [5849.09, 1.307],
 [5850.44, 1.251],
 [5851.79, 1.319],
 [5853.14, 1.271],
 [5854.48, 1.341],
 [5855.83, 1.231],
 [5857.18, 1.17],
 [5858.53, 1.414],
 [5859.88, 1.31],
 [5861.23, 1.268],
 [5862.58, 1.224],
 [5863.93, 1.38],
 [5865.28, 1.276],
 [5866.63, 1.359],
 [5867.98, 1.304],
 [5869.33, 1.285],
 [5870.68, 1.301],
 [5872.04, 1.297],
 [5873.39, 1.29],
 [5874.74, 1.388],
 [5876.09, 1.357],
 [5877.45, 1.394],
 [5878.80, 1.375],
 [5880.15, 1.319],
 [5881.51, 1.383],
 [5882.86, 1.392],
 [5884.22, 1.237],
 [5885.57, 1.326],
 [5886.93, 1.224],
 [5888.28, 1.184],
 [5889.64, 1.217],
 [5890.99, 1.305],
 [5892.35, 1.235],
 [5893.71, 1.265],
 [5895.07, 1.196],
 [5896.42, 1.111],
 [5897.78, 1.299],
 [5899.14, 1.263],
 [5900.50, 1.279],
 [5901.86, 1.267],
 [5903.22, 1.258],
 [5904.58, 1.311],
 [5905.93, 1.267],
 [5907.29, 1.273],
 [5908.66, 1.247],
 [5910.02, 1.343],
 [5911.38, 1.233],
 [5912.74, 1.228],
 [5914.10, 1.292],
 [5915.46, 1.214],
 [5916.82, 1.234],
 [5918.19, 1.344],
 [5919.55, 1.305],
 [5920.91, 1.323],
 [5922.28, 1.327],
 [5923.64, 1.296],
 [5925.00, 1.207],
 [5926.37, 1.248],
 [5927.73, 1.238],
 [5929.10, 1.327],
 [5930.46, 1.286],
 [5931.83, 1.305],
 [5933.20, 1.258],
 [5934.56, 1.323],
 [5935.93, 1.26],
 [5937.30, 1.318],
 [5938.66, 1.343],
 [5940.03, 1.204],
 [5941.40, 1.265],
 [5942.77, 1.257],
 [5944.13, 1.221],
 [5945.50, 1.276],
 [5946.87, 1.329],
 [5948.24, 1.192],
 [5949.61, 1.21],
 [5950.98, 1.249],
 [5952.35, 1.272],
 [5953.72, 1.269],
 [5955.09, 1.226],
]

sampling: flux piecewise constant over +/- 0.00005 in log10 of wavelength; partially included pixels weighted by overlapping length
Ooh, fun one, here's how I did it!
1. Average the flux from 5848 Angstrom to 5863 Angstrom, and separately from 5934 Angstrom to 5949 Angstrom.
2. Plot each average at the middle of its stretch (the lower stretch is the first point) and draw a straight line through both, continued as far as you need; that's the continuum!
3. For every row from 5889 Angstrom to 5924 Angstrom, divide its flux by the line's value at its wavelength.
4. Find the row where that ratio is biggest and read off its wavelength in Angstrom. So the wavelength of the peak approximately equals 5918.19 Angstrom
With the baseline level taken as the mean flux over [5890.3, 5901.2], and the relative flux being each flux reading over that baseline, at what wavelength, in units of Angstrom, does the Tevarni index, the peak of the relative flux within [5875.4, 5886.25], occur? 5877.45 Angstrom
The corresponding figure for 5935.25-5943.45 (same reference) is 5938.66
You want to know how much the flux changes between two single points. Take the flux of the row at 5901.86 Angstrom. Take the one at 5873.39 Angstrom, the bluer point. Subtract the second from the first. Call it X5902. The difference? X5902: -0.023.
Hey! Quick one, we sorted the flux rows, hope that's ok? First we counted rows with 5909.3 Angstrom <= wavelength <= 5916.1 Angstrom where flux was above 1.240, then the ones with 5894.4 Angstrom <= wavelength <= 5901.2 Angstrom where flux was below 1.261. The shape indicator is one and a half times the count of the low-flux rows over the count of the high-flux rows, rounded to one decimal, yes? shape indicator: 1.5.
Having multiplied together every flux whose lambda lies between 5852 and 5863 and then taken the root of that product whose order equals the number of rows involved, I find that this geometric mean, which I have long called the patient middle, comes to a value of 1.28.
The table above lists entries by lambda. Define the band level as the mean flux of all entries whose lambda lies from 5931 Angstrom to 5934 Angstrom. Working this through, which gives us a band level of 1.28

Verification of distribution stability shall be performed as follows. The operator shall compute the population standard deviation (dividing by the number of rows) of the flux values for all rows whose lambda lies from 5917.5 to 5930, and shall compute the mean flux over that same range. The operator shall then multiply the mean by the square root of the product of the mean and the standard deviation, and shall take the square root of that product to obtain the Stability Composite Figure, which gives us 0.558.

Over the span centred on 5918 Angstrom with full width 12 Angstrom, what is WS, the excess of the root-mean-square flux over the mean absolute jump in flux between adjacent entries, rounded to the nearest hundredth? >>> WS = 1.24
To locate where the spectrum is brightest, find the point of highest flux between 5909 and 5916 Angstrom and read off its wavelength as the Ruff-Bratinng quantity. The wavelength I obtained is 5910.02 Angstrom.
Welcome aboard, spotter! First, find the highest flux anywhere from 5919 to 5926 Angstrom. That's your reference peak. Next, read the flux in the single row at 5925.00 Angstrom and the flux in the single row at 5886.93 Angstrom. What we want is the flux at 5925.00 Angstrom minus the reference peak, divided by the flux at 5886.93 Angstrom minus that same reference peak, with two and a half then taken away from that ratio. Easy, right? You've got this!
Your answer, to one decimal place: -1.3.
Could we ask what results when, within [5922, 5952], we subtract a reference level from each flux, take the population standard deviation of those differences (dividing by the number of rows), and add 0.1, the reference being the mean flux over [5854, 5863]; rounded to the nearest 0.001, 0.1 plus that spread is 0.145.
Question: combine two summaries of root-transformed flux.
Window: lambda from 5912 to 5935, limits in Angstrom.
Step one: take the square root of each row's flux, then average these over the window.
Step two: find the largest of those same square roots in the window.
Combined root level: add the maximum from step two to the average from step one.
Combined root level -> 2.29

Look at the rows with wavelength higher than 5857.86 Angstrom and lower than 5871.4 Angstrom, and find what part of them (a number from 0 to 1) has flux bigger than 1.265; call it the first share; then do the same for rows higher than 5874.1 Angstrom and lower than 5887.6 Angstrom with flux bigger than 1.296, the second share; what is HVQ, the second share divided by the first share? 0.89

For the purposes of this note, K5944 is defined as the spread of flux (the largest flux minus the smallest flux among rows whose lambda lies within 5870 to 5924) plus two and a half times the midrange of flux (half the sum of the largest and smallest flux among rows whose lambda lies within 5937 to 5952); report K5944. 3.45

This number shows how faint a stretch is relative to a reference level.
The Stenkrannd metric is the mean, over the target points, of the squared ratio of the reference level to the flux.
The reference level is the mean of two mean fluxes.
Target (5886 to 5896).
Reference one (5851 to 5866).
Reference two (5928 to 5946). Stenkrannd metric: 1.09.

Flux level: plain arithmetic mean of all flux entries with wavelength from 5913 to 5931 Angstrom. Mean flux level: 1.28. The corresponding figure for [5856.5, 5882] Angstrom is 1.32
